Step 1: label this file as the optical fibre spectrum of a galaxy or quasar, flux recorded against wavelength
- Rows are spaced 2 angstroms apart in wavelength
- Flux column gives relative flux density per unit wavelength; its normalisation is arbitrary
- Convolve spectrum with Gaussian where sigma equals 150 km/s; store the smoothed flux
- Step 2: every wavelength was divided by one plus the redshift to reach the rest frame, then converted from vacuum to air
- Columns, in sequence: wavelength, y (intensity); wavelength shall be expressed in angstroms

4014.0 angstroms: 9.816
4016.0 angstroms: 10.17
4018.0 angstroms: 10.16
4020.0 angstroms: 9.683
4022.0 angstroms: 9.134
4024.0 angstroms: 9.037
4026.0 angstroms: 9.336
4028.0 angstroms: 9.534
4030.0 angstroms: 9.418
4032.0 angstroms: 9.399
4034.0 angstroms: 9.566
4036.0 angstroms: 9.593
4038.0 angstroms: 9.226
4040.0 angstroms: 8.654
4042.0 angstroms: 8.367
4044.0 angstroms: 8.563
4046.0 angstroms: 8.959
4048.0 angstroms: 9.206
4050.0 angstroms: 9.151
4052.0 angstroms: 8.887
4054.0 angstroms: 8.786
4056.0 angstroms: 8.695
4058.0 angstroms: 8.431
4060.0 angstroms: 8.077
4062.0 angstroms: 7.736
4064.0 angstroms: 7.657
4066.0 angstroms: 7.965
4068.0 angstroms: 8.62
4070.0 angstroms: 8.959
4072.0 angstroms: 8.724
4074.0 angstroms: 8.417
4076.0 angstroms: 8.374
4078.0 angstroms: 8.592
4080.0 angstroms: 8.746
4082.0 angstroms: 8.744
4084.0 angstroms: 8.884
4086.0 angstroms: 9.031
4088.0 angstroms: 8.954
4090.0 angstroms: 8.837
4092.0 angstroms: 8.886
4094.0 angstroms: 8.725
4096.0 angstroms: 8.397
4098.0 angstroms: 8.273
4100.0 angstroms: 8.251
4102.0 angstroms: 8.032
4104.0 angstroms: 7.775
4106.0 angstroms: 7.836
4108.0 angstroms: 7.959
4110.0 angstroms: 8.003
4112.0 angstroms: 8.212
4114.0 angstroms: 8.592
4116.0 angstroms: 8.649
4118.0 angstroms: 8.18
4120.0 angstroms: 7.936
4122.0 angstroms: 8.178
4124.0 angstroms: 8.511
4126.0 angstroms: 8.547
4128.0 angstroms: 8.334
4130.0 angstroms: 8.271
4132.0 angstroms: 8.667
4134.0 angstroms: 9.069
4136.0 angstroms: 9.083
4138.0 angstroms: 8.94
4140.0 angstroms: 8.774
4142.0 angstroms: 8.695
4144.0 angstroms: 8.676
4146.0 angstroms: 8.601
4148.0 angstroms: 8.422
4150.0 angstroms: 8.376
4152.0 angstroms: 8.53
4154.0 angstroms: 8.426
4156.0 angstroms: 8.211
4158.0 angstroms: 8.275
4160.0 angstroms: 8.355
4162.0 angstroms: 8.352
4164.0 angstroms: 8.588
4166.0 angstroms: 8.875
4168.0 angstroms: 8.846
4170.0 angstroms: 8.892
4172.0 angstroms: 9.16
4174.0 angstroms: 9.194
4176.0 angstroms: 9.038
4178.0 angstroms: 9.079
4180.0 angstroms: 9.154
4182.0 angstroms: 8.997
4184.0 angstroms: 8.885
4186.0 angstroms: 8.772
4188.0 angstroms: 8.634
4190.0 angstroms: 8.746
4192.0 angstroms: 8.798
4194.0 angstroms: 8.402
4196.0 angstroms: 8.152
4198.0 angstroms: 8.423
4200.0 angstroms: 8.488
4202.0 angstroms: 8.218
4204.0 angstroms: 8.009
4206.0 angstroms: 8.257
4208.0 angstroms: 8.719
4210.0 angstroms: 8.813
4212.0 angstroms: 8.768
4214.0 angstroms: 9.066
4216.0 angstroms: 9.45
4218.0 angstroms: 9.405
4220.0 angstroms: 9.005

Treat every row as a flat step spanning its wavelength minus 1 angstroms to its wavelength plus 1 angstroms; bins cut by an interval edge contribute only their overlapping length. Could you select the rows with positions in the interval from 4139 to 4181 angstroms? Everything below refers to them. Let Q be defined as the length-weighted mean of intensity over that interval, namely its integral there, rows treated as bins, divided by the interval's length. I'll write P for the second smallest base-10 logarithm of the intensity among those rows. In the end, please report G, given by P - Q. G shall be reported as -7.8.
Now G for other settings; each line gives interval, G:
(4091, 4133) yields -7.4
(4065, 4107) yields -7.6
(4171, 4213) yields -7.8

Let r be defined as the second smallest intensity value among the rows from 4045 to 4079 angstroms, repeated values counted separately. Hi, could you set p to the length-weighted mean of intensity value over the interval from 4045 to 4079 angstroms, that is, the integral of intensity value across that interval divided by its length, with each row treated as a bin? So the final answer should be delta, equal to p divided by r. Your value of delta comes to 1.10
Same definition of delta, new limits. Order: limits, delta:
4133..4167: 1.04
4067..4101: 1.05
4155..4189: 1.06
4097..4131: 1.05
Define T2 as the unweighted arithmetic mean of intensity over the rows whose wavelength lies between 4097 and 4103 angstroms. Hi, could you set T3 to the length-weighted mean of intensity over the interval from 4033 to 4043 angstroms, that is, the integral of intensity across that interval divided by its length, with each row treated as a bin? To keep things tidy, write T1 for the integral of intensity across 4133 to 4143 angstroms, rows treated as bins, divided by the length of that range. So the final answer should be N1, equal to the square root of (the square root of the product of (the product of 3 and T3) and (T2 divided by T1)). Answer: 2.24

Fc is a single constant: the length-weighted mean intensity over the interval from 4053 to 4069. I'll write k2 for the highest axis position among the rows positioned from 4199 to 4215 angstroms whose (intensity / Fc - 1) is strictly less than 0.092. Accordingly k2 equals 4212.0 angstroms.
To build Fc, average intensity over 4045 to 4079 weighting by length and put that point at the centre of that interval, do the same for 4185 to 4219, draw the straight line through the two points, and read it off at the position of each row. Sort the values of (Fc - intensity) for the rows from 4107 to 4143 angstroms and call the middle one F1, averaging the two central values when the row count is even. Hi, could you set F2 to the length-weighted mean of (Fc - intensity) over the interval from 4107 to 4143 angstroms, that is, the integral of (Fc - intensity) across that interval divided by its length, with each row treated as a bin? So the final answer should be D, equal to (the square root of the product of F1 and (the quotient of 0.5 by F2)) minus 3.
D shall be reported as -2.5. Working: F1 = 0.06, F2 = 0.115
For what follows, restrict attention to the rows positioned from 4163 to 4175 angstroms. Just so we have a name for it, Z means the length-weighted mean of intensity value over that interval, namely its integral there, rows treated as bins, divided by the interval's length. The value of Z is 8.93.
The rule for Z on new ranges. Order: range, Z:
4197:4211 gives 8.42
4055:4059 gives 8.56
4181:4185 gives 8.94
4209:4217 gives 9.02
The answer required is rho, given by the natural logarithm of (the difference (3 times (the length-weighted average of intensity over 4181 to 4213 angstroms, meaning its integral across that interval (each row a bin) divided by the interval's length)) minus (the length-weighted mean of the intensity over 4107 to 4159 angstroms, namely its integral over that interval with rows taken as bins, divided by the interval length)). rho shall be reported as 2.85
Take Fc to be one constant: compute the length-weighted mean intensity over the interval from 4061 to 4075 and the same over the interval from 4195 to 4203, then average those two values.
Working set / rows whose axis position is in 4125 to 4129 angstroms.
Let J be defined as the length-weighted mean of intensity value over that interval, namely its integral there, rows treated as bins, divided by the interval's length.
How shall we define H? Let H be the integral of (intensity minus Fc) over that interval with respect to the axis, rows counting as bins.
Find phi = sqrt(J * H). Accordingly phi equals 2.1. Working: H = 0.5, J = 8.44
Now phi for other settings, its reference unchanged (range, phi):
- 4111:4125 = 1.3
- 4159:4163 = 1.2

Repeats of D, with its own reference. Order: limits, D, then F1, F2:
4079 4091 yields -2.3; -0.30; -0.304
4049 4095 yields -1.7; -0.17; -0.052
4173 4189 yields -2.2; -0.38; -0.332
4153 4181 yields -2.0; -0.23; -0.120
